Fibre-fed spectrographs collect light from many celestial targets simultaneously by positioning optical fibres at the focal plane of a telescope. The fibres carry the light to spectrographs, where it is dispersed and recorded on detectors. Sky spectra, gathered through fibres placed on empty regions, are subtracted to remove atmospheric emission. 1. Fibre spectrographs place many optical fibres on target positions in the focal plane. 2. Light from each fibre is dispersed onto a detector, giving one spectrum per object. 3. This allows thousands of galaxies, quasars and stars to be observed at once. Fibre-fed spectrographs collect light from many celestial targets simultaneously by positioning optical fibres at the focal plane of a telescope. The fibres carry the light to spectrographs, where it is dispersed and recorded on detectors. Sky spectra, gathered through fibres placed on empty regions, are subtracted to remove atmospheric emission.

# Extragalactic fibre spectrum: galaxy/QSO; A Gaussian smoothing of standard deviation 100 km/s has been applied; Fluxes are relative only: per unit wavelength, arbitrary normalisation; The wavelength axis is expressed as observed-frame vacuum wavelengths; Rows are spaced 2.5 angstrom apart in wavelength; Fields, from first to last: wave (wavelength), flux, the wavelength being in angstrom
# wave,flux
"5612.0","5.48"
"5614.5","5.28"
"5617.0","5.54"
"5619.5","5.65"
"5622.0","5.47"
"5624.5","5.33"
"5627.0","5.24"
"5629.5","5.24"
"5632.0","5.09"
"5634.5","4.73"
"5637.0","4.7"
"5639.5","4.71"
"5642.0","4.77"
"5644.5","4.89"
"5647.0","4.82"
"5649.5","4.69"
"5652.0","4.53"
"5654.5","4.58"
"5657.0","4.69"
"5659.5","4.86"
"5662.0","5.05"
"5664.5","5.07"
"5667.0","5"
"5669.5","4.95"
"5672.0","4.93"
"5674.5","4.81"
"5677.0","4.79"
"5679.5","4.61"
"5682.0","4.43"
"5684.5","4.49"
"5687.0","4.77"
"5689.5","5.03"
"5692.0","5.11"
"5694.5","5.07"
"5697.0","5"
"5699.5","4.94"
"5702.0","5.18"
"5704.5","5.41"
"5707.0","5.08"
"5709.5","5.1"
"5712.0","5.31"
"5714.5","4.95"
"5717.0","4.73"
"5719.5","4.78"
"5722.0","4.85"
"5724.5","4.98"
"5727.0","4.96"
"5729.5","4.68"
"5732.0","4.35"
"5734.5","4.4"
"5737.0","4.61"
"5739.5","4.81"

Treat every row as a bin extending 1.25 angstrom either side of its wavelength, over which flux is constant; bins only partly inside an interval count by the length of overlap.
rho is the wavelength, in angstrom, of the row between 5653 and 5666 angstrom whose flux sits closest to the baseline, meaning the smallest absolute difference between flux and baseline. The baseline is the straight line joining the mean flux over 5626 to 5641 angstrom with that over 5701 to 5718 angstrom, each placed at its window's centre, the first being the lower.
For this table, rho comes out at 5662.0 angstrom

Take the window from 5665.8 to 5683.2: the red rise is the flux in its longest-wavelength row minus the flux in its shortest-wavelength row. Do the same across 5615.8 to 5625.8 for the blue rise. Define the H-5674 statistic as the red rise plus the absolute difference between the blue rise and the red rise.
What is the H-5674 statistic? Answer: -0.21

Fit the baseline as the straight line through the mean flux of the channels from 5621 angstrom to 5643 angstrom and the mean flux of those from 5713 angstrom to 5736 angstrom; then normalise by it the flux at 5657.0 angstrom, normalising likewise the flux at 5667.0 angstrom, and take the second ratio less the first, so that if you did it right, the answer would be 0.07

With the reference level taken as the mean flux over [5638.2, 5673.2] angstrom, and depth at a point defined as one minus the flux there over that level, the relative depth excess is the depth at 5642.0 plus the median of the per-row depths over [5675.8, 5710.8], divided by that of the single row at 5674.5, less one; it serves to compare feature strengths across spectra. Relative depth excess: -11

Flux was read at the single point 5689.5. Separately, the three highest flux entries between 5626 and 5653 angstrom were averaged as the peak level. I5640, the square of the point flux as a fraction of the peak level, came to 0.94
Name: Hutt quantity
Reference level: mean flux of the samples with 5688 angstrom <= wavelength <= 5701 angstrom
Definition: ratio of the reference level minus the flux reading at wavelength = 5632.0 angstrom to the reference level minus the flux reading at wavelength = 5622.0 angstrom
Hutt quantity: 0.14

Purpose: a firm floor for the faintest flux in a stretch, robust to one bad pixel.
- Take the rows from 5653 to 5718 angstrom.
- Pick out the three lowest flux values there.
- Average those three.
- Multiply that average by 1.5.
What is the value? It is 6.75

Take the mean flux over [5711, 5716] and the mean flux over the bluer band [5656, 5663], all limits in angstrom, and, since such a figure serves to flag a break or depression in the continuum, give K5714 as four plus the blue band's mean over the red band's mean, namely 4.95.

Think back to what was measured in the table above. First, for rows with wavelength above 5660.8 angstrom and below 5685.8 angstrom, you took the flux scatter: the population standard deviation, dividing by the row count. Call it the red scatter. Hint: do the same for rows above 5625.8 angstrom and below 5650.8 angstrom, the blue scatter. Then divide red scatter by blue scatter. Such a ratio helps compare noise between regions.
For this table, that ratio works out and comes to 1.0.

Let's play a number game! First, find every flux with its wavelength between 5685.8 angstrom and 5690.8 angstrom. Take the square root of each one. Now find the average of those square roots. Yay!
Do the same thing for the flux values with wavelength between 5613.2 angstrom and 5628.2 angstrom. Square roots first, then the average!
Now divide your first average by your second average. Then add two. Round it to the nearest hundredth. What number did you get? 2.95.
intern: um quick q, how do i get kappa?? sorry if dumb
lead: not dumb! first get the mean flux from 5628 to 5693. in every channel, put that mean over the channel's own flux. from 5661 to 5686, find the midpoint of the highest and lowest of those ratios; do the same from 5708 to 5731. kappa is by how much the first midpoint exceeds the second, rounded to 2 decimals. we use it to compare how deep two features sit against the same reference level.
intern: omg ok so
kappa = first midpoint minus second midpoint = 0.05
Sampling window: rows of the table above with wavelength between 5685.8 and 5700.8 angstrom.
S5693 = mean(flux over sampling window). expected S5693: 4.99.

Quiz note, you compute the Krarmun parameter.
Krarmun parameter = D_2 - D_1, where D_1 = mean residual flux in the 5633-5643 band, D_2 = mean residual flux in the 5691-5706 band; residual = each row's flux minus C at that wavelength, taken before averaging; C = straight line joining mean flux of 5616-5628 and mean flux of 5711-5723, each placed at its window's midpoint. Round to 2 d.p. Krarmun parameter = 0.72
